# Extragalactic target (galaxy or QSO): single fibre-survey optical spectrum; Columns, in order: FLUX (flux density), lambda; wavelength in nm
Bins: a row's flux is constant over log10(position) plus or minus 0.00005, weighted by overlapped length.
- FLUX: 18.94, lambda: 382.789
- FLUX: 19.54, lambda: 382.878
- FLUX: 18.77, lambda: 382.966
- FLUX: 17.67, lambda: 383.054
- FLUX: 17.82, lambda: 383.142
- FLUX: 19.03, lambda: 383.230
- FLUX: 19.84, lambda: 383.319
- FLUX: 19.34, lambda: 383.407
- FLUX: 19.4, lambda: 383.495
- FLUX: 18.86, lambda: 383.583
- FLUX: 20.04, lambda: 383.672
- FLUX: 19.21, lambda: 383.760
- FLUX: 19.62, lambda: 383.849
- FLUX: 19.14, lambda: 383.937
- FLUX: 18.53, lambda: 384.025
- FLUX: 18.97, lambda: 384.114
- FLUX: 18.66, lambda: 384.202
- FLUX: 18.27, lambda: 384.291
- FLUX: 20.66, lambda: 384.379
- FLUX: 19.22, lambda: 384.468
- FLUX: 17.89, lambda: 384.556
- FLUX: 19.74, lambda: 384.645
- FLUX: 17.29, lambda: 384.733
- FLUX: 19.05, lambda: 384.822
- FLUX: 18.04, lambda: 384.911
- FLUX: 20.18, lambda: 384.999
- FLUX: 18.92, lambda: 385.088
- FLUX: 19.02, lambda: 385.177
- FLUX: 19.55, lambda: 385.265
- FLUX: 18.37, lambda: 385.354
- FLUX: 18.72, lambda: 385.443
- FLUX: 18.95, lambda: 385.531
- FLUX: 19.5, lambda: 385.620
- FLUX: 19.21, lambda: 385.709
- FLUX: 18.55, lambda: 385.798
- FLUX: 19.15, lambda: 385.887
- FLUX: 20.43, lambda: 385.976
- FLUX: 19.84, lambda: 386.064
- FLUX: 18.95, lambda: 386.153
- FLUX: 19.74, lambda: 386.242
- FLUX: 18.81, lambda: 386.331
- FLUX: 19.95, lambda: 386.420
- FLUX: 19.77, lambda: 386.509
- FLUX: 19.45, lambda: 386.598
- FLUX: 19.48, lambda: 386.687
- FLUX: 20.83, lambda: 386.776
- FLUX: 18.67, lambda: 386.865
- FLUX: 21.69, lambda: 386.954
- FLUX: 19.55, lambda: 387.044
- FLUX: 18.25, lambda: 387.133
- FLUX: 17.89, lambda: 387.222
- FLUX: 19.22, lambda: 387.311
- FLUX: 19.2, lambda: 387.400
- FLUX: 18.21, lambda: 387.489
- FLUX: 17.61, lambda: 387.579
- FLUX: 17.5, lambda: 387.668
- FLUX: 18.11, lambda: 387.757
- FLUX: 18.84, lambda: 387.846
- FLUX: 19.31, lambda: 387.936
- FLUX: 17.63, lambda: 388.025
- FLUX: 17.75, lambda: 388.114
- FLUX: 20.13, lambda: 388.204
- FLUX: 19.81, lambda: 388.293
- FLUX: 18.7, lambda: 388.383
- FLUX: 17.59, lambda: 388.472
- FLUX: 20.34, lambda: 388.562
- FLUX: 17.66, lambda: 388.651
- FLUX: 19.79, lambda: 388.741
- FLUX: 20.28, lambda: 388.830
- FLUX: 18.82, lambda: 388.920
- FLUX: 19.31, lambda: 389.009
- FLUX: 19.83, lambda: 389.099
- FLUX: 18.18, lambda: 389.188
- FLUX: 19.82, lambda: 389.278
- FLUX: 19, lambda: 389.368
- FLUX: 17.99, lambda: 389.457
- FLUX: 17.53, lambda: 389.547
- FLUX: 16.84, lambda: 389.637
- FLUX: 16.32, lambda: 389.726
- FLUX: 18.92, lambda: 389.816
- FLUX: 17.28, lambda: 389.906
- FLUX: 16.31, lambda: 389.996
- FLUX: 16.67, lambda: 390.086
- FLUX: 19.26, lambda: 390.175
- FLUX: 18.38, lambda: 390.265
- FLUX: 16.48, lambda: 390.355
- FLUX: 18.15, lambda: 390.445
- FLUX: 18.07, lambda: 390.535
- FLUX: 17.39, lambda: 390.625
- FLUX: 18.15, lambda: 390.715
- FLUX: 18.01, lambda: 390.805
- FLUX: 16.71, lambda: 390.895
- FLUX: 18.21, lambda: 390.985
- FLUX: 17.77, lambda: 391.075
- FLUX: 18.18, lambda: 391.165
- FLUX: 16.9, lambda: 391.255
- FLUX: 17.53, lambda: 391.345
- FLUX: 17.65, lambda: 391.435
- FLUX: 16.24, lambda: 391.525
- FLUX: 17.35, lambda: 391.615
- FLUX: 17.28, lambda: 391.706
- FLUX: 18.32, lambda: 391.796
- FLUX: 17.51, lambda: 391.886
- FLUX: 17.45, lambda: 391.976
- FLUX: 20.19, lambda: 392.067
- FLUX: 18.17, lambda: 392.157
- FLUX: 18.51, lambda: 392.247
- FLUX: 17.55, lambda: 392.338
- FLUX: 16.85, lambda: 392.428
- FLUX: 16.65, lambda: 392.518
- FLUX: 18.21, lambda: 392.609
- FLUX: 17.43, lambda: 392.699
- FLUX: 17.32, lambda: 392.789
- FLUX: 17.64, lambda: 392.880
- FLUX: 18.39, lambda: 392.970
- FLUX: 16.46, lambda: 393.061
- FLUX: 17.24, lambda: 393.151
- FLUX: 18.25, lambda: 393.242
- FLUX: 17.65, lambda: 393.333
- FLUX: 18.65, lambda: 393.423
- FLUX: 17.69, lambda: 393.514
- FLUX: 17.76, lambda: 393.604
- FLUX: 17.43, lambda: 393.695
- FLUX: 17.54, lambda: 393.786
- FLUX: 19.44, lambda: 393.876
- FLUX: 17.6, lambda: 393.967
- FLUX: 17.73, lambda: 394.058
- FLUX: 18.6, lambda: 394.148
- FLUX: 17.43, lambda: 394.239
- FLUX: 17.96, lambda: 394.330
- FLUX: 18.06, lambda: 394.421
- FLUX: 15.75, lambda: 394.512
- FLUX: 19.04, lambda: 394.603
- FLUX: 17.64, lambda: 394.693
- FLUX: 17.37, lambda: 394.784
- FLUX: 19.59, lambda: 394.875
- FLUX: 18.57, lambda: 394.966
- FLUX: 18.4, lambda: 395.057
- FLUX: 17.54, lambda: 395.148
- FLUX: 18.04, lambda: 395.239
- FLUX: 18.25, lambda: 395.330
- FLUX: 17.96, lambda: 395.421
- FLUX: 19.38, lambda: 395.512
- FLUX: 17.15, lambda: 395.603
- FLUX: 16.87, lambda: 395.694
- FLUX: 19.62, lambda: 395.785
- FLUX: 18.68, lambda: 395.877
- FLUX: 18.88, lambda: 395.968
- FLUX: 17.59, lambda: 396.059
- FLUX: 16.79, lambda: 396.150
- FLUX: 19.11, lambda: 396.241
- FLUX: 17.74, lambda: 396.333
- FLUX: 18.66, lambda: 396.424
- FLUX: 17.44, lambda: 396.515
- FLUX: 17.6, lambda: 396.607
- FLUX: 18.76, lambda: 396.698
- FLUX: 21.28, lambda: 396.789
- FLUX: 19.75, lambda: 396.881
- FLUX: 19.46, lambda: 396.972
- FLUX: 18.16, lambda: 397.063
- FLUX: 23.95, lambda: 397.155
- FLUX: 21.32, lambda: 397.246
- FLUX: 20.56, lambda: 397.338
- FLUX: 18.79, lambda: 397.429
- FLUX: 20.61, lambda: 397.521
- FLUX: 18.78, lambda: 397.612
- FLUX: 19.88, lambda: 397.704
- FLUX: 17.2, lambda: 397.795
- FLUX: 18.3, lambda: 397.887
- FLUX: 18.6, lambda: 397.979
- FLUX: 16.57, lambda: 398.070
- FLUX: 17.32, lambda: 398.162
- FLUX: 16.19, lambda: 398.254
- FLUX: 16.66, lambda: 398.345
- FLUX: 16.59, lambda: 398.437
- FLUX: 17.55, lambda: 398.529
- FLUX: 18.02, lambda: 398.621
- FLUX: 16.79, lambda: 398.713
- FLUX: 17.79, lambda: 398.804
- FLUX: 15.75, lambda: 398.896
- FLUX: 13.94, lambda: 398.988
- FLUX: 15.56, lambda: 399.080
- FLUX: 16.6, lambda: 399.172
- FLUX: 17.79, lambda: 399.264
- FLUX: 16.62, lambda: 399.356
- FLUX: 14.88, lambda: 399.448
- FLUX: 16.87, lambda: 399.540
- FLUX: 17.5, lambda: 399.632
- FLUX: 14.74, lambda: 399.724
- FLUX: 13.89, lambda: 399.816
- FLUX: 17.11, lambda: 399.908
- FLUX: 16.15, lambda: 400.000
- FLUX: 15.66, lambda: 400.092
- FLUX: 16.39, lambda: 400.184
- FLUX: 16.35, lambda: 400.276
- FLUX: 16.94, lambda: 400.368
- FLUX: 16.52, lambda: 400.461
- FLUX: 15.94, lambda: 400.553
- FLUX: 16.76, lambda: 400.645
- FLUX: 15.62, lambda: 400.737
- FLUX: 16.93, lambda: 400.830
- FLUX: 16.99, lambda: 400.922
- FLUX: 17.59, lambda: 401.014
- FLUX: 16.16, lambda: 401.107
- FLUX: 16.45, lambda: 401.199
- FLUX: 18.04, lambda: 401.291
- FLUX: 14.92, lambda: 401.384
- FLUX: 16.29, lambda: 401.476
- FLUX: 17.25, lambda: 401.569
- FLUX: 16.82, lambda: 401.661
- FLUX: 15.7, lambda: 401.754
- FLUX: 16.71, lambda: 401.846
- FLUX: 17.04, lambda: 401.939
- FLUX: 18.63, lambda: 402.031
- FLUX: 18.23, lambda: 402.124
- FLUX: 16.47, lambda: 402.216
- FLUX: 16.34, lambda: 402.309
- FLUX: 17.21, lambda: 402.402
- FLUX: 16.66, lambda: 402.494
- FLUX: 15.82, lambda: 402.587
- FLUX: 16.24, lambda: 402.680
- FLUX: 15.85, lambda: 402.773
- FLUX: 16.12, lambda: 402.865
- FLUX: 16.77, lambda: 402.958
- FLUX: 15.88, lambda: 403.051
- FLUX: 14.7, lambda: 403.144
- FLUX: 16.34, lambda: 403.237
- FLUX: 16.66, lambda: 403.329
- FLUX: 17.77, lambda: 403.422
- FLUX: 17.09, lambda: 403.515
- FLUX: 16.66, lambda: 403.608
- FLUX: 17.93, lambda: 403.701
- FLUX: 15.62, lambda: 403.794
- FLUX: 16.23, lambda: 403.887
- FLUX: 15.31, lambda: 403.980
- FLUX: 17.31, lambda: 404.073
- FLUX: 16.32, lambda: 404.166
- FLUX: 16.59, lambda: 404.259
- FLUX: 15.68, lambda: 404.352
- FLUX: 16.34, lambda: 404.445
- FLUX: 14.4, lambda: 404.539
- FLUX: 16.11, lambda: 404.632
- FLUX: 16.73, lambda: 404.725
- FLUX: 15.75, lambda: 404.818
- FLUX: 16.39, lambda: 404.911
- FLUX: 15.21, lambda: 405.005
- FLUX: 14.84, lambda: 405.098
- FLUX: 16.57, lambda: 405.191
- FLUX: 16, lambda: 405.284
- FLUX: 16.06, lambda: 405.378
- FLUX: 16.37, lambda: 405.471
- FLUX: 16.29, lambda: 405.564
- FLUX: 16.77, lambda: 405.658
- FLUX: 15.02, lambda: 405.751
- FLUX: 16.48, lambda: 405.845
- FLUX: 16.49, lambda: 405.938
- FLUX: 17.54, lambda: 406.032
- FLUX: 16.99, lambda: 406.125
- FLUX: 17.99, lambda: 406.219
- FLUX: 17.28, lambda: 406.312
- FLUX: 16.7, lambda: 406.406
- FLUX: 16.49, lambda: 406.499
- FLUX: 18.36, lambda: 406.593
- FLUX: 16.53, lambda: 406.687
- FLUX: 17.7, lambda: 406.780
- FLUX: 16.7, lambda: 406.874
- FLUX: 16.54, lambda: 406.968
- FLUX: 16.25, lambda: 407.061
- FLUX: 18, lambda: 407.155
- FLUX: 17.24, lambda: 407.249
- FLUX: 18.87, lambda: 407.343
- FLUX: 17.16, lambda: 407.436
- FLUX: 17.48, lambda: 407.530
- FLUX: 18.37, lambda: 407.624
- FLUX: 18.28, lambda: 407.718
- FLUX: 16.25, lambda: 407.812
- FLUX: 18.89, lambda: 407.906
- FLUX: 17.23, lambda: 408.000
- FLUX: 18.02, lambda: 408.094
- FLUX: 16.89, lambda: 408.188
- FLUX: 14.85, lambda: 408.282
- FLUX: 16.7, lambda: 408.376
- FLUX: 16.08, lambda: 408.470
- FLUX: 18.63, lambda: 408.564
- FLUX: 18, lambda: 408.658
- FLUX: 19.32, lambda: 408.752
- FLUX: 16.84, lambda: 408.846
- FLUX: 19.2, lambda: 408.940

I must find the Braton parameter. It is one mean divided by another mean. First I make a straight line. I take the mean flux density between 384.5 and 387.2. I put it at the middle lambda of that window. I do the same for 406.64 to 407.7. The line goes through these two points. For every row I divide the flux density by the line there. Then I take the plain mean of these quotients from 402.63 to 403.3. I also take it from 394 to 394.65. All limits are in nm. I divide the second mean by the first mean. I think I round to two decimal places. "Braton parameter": 1.07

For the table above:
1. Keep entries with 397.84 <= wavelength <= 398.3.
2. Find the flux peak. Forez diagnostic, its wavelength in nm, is 397.979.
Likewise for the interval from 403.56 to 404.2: 403.701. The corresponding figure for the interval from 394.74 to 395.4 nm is 394.875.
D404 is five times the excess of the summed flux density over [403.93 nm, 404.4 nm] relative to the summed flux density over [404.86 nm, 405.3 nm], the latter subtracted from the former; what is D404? 11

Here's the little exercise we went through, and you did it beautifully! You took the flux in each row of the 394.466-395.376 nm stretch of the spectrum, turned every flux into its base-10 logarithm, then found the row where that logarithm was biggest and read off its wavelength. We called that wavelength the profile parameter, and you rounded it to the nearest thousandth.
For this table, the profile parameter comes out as 394.875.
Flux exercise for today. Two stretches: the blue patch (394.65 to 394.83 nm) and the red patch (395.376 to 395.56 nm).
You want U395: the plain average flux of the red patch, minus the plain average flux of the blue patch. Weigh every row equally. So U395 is 1.2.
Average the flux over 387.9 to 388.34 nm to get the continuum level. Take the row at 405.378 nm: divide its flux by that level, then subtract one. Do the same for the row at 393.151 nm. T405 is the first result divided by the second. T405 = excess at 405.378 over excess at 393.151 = 2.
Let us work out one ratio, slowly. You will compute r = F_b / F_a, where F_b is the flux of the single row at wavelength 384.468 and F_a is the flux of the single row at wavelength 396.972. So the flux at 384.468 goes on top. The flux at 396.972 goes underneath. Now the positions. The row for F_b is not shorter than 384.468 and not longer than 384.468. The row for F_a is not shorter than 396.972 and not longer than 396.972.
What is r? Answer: 0.99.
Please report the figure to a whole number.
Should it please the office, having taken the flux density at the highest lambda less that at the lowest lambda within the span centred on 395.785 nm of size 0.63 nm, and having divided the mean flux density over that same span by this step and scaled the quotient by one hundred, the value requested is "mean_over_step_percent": -1023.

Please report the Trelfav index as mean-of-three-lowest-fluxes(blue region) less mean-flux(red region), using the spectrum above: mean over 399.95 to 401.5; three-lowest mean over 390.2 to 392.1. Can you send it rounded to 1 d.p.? 0.0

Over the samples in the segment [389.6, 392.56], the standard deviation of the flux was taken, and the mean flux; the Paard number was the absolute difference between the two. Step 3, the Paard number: 16.7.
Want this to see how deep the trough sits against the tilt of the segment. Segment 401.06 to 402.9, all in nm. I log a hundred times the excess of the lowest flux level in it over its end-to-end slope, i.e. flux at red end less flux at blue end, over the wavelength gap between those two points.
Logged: 1494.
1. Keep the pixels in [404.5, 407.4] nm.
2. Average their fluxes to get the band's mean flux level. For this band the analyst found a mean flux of 16.6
